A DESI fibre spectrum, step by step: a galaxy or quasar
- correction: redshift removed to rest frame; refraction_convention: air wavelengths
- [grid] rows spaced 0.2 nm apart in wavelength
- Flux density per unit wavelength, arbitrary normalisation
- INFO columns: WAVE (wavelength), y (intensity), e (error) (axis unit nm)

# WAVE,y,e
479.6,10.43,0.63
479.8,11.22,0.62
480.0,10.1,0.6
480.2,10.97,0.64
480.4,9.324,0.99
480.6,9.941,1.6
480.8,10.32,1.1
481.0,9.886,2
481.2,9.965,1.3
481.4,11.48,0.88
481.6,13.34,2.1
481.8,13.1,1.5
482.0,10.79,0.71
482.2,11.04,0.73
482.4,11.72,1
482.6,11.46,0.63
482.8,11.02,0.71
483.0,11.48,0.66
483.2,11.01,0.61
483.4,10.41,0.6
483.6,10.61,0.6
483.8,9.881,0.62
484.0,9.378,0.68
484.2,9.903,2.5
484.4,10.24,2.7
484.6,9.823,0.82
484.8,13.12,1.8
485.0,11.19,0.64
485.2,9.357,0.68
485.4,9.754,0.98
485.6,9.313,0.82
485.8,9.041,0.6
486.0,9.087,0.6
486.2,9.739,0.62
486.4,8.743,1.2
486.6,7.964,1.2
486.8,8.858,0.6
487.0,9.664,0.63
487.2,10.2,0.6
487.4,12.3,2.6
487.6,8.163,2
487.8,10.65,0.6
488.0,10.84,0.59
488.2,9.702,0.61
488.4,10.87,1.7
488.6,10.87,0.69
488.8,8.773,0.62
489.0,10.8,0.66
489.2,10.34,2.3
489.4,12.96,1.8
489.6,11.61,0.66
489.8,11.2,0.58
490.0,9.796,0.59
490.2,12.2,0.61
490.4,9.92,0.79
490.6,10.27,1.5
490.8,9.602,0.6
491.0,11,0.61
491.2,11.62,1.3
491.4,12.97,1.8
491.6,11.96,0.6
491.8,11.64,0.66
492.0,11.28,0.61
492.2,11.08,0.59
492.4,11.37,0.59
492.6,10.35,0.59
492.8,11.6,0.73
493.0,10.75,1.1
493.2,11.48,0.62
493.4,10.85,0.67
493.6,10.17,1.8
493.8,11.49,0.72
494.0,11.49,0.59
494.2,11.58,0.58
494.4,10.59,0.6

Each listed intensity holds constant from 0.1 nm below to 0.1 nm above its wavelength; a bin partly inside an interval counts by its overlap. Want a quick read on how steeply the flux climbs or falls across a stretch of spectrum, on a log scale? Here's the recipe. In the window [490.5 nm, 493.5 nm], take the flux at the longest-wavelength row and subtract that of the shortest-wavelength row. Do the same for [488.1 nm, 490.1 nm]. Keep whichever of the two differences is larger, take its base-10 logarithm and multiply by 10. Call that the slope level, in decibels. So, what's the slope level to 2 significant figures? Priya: -2.4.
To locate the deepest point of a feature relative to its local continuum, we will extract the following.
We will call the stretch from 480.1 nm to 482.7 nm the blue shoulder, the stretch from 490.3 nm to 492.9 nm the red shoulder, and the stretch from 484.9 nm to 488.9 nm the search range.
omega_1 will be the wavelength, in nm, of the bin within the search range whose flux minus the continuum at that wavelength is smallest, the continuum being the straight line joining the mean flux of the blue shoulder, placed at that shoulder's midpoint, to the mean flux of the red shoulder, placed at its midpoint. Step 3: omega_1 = 486.6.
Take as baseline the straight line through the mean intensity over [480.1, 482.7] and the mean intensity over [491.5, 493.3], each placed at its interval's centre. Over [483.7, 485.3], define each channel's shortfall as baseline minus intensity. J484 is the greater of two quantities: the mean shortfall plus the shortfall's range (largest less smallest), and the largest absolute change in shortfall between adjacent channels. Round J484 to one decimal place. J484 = 4.5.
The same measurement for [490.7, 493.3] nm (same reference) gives 3.3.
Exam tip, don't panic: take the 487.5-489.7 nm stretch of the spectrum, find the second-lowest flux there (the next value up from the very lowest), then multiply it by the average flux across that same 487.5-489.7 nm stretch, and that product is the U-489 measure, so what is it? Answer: 92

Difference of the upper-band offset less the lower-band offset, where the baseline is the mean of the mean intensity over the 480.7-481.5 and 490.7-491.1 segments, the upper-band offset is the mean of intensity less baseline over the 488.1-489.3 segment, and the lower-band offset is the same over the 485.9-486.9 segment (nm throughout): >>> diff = 1.3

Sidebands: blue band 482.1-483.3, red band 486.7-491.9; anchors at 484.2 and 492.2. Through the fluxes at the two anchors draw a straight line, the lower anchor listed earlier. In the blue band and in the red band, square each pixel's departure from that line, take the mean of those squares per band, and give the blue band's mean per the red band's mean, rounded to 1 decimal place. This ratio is 2.1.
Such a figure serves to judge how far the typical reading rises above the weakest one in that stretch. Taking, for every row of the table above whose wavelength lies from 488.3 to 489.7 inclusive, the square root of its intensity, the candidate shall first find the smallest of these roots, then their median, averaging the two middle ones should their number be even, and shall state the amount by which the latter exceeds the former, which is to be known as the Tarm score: 0.335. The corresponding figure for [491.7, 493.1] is 0.141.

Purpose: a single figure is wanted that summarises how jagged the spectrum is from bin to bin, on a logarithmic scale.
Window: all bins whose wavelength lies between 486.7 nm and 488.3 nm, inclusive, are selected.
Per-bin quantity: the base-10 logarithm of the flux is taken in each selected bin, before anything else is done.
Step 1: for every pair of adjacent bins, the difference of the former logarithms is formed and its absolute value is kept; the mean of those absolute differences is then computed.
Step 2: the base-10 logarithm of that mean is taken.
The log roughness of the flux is -1.2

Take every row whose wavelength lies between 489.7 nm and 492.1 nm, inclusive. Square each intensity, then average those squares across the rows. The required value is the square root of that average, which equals 11.2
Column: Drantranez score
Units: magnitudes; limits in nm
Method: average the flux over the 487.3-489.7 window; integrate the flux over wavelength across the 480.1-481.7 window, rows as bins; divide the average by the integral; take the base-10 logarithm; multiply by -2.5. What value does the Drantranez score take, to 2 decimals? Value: 0.51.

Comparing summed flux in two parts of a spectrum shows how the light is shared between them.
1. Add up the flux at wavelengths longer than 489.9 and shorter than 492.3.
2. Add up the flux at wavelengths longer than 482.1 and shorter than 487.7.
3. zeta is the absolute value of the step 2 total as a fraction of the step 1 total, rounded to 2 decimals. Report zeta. 2.13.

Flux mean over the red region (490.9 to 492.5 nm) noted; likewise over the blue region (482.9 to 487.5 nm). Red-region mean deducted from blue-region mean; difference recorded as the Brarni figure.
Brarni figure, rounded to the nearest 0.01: -1.57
